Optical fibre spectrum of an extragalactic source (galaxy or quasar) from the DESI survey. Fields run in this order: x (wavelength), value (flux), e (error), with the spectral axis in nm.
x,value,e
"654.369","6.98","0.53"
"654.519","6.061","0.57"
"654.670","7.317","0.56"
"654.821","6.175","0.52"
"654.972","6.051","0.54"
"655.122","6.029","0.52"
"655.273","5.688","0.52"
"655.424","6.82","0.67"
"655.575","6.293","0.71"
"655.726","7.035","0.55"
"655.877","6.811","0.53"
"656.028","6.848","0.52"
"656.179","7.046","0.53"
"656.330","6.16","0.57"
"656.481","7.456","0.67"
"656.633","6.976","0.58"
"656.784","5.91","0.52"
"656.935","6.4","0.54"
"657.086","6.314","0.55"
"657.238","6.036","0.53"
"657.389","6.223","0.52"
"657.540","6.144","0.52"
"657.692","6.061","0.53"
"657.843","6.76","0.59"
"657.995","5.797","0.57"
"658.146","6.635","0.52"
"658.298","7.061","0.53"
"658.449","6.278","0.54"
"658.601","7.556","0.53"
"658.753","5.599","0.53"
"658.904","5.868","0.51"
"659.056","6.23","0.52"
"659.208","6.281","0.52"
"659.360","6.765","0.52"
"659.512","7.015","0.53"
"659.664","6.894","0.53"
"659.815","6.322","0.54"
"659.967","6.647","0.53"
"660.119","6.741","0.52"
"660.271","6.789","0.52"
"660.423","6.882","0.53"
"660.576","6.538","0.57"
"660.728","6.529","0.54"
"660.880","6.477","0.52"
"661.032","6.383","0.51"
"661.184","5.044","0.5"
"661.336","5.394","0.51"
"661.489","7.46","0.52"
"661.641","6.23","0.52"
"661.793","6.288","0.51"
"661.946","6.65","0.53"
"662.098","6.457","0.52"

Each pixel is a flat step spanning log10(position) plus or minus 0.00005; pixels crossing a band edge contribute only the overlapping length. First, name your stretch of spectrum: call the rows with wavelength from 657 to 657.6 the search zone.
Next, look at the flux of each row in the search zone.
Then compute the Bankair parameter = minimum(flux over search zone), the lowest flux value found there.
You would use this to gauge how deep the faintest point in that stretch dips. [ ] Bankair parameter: 6.036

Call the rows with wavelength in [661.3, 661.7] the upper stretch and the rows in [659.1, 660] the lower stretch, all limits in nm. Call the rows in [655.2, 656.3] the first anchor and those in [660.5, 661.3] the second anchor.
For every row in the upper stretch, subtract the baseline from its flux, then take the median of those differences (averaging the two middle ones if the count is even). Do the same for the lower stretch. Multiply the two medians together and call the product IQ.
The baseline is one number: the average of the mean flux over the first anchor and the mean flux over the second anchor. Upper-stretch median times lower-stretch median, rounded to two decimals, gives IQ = -0.05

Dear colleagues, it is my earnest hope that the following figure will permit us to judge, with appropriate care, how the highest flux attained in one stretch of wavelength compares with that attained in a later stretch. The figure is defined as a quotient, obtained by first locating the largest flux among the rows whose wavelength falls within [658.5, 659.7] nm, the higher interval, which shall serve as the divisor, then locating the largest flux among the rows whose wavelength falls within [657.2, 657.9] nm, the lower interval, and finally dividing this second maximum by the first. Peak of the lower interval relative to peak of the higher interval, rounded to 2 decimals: 0.89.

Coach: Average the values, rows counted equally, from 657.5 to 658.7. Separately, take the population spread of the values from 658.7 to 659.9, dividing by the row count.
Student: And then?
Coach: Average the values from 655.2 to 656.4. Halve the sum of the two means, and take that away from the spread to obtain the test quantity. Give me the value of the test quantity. -6.10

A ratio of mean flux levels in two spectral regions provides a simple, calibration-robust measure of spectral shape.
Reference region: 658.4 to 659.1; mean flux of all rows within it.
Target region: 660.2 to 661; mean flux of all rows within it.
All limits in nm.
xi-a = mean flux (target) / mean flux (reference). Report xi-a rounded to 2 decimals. 1.05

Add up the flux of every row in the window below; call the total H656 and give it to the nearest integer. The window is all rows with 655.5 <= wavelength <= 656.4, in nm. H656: 40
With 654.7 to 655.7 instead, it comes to 37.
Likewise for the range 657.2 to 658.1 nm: 37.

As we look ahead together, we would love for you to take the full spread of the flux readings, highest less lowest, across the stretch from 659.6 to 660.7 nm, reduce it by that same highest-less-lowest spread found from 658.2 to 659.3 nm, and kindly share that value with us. -1.4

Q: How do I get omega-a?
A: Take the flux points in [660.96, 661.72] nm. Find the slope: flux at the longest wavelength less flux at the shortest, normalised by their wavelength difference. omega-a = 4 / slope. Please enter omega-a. -16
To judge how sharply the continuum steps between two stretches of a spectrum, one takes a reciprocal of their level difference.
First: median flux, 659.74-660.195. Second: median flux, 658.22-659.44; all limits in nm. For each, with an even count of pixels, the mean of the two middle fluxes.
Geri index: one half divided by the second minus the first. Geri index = -1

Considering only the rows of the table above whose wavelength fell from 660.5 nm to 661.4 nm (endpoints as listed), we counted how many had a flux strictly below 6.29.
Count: 2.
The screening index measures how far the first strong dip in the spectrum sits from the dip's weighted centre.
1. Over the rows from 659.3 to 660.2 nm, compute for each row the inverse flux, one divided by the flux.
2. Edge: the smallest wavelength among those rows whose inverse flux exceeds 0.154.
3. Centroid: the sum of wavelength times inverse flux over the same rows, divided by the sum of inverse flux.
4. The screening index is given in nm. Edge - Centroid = 0.07 nm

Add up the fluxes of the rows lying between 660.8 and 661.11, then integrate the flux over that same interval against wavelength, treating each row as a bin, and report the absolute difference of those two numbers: 10.9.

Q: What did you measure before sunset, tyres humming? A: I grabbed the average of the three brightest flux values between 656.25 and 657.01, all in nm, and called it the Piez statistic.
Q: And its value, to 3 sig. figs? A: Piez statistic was 6.94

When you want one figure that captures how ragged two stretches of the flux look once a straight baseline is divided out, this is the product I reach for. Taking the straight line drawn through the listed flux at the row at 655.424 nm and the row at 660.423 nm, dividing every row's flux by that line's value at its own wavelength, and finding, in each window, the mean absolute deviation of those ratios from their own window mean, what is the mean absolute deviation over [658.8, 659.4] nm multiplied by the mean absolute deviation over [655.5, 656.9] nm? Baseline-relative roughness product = 0.002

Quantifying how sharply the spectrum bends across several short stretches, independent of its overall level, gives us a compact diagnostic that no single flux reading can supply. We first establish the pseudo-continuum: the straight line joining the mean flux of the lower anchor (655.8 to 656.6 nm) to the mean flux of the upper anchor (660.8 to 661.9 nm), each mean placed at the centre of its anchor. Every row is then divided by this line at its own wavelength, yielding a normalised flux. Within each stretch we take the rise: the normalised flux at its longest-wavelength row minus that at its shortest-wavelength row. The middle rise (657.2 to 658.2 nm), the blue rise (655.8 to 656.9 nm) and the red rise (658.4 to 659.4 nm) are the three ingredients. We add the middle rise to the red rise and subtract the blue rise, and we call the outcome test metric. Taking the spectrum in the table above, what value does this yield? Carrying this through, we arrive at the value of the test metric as 0.32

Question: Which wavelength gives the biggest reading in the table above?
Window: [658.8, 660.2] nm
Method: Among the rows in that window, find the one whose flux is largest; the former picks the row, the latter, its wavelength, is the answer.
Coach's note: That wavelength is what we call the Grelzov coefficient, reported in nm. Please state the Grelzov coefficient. 659.512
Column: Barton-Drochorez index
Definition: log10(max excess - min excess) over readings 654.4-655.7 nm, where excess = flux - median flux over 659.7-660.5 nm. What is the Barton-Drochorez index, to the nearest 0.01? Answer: 0.21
